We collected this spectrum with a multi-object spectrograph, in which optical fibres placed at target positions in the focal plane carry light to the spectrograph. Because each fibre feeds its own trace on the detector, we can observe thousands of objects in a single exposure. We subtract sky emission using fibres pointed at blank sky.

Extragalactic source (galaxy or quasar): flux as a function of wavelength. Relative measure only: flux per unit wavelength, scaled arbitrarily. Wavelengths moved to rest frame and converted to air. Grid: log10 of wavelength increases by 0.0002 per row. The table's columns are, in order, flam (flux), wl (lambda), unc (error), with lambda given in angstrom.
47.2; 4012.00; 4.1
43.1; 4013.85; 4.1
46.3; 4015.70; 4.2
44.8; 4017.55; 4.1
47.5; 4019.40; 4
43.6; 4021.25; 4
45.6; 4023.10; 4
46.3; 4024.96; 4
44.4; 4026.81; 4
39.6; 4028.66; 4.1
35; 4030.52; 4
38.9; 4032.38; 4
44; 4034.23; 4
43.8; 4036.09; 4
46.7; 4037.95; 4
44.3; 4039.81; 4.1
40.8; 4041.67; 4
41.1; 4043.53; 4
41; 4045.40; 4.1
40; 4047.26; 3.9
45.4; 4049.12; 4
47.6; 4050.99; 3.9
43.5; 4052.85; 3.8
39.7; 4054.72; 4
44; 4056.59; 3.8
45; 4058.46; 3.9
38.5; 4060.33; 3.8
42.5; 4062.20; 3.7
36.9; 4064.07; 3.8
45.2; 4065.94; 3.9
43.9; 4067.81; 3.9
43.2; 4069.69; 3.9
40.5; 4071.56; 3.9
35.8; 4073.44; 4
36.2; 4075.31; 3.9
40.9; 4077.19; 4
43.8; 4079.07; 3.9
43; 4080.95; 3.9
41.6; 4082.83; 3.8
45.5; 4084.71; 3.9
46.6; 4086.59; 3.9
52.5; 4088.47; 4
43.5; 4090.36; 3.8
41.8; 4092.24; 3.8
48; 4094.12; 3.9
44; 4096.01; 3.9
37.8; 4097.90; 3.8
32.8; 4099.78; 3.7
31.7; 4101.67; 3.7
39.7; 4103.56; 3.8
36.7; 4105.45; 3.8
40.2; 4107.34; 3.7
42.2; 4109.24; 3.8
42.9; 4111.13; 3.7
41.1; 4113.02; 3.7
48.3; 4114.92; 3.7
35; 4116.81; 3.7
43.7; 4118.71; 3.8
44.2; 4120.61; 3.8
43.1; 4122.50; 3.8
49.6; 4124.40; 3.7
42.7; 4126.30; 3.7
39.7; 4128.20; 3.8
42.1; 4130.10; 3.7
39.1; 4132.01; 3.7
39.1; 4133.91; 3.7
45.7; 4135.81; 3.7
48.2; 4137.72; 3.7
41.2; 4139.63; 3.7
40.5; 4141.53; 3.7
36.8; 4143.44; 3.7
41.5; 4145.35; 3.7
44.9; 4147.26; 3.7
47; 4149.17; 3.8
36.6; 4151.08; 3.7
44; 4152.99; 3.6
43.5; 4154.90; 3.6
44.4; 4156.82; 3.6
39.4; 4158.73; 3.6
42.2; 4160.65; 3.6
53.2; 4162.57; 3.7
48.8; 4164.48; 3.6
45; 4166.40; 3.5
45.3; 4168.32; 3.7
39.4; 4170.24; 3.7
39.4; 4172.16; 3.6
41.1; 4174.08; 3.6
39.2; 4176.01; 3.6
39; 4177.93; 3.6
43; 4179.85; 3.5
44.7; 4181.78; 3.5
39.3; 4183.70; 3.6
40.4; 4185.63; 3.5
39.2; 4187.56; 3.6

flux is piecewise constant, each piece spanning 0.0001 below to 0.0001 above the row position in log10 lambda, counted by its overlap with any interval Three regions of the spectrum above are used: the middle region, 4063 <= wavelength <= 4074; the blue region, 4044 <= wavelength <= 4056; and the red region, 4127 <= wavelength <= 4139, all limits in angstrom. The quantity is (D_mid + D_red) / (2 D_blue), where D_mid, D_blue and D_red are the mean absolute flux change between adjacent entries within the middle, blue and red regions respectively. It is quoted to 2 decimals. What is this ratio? 0.98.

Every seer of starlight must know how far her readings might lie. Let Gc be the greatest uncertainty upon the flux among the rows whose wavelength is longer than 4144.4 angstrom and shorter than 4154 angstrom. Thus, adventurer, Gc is 3.80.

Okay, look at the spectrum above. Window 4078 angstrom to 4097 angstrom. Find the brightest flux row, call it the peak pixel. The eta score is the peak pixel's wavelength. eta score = 4088.47 angstrom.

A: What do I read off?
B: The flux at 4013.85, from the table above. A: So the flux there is 43.1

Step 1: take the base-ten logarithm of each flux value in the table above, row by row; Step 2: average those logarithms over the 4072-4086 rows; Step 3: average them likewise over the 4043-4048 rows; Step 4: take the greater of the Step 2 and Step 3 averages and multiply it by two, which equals 3.22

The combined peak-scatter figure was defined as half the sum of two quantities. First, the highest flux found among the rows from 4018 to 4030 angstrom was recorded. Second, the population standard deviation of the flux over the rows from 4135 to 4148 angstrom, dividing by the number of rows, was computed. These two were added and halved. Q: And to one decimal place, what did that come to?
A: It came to 25.5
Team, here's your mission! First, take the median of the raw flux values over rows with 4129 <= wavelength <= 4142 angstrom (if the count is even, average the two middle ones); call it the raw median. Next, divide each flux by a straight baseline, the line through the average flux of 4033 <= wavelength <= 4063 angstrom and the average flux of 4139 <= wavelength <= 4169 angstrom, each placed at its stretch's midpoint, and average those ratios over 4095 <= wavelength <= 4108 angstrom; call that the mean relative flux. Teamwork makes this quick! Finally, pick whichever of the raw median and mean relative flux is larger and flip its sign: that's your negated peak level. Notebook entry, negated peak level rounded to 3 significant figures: -41.2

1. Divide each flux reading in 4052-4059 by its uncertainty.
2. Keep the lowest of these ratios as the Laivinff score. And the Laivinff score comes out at 9.9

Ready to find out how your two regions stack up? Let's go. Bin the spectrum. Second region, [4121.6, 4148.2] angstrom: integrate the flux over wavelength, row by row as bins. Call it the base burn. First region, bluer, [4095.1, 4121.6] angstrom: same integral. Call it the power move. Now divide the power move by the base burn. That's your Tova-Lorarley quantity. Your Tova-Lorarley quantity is 0.94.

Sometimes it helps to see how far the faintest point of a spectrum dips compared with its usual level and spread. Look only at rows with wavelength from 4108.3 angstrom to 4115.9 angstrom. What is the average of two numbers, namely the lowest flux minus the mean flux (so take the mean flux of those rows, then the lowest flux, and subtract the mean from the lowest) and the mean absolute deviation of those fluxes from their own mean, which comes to -0.09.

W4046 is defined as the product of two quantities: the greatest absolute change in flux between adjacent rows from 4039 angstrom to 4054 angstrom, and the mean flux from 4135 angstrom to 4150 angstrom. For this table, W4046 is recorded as 233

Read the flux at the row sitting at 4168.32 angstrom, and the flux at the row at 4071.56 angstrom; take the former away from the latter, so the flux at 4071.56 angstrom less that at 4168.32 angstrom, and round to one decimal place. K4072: -4.8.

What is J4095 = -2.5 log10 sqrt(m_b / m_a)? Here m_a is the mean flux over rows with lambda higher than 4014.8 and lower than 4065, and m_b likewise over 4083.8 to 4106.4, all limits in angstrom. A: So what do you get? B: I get 0.014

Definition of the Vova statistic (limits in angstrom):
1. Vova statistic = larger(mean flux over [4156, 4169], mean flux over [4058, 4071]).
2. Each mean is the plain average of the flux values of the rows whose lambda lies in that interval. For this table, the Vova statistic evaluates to 45.5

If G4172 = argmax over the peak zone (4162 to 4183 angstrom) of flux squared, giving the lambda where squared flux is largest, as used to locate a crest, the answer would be 4162.57 angstrom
